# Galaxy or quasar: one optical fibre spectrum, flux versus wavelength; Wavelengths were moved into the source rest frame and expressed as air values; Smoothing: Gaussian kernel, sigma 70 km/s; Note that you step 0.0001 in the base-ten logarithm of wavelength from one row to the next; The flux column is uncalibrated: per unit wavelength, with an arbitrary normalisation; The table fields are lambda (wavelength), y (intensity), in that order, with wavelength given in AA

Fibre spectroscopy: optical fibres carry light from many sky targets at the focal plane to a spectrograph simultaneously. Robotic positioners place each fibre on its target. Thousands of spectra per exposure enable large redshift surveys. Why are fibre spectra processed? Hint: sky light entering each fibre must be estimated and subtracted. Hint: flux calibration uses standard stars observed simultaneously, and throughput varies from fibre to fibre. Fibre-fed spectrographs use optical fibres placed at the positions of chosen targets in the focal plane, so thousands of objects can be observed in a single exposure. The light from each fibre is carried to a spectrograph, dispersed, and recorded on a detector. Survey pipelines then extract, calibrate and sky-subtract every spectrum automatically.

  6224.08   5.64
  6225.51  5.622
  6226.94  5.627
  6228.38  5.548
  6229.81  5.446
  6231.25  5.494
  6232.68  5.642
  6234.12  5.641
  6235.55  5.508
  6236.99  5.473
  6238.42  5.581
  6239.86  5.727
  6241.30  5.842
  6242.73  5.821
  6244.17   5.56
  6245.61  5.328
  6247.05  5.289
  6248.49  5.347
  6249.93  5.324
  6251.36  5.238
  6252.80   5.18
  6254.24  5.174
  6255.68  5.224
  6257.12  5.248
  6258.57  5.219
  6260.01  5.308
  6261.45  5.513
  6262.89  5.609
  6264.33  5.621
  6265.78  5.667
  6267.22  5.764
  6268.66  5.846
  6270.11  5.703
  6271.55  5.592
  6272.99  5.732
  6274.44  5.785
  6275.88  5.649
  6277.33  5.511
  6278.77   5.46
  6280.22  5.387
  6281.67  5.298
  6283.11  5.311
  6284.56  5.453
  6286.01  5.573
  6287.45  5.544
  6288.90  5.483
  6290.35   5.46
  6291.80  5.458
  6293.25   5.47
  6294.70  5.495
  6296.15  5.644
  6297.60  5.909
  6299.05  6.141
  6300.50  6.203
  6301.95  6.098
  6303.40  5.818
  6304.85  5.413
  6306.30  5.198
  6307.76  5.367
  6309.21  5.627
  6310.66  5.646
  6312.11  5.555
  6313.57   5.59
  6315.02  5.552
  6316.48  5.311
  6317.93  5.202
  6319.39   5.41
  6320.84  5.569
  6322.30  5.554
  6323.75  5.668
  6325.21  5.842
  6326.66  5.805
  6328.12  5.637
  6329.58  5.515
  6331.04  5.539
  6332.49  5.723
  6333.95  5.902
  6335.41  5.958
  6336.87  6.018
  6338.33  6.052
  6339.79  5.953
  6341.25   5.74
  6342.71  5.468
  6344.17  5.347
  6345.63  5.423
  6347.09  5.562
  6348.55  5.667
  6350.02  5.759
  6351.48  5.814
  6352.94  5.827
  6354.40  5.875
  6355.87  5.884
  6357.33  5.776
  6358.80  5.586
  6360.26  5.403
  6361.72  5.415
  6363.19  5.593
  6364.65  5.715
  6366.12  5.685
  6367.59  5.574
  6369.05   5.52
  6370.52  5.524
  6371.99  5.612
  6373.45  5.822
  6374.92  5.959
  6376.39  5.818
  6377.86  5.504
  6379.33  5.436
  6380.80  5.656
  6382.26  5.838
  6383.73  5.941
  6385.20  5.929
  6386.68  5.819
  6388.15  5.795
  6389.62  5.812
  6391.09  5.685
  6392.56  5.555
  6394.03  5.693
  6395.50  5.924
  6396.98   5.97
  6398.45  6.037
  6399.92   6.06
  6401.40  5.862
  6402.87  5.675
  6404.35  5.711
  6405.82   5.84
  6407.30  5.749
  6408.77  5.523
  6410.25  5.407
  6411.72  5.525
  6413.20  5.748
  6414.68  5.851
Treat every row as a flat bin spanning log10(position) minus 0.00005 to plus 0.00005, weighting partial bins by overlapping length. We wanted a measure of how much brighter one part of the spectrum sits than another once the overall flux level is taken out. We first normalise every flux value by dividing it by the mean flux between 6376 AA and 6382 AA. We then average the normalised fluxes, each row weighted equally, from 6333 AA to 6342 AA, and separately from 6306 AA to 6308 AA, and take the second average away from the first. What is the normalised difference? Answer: 0.12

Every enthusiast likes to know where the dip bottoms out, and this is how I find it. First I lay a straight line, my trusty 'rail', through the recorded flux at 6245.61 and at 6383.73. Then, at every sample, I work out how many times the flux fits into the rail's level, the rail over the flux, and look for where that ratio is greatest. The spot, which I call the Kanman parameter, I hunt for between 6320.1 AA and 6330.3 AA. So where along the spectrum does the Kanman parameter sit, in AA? 6329.58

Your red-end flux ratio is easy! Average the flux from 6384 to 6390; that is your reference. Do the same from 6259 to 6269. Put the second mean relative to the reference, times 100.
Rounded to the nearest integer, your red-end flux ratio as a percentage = 96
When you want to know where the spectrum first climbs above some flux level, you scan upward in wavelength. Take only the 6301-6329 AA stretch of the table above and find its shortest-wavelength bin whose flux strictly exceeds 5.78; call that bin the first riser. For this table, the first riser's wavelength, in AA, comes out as 6301.95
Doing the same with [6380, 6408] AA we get 6382.26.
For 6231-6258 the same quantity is 6241.30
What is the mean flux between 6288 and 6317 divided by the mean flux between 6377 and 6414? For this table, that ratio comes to 0.98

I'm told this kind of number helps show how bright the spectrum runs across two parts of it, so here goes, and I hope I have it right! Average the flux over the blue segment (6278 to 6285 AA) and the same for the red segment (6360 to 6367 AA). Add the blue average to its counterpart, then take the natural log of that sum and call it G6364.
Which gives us 2.393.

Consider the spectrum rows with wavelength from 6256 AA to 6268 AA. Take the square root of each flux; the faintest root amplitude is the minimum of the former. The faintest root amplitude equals 2.28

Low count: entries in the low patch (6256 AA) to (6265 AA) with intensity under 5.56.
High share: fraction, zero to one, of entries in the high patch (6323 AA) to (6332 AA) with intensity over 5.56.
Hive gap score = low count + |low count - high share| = 7.3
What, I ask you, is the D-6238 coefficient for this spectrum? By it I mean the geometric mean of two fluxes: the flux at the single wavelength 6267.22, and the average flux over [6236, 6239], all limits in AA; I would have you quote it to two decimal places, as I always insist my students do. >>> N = 5.64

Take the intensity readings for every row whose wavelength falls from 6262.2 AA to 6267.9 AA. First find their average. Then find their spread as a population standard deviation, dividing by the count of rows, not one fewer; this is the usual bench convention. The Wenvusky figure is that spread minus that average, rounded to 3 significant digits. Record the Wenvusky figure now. -5.60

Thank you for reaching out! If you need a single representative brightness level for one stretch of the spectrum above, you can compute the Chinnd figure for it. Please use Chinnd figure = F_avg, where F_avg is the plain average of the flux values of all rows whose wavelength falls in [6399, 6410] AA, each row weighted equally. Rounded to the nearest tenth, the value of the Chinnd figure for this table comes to 5.8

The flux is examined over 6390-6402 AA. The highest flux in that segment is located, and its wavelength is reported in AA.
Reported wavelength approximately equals 6399.92 AA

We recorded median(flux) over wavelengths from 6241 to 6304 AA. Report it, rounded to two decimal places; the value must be 5.51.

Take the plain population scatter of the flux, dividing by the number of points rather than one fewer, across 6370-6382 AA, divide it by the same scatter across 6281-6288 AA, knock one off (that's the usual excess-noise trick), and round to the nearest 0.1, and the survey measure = 0.5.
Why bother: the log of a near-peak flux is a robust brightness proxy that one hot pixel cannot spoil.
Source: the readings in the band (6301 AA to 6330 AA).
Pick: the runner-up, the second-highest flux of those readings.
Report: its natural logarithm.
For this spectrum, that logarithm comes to 1.77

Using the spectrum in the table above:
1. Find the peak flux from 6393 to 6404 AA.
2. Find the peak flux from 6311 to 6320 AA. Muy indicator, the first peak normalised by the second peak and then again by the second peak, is 0.194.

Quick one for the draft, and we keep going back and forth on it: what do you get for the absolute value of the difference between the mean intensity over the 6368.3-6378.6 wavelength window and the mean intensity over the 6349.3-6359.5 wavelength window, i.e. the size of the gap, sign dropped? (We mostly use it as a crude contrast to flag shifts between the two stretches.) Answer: 0.1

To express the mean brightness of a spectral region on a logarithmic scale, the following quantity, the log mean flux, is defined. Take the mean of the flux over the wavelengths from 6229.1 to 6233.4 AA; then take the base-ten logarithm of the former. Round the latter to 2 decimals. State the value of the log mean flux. 0.74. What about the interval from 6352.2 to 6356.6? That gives 0.77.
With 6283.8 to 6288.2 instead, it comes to 0.74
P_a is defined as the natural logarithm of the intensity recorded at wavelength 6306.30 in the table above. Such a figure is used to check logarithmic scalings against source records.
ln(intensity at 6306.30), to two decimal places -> 1.65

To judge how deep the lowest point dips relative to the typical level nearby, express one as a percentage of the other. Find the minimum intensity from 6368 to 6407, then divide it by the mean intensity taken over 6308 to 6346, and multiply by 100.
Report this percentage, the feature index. 96.4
